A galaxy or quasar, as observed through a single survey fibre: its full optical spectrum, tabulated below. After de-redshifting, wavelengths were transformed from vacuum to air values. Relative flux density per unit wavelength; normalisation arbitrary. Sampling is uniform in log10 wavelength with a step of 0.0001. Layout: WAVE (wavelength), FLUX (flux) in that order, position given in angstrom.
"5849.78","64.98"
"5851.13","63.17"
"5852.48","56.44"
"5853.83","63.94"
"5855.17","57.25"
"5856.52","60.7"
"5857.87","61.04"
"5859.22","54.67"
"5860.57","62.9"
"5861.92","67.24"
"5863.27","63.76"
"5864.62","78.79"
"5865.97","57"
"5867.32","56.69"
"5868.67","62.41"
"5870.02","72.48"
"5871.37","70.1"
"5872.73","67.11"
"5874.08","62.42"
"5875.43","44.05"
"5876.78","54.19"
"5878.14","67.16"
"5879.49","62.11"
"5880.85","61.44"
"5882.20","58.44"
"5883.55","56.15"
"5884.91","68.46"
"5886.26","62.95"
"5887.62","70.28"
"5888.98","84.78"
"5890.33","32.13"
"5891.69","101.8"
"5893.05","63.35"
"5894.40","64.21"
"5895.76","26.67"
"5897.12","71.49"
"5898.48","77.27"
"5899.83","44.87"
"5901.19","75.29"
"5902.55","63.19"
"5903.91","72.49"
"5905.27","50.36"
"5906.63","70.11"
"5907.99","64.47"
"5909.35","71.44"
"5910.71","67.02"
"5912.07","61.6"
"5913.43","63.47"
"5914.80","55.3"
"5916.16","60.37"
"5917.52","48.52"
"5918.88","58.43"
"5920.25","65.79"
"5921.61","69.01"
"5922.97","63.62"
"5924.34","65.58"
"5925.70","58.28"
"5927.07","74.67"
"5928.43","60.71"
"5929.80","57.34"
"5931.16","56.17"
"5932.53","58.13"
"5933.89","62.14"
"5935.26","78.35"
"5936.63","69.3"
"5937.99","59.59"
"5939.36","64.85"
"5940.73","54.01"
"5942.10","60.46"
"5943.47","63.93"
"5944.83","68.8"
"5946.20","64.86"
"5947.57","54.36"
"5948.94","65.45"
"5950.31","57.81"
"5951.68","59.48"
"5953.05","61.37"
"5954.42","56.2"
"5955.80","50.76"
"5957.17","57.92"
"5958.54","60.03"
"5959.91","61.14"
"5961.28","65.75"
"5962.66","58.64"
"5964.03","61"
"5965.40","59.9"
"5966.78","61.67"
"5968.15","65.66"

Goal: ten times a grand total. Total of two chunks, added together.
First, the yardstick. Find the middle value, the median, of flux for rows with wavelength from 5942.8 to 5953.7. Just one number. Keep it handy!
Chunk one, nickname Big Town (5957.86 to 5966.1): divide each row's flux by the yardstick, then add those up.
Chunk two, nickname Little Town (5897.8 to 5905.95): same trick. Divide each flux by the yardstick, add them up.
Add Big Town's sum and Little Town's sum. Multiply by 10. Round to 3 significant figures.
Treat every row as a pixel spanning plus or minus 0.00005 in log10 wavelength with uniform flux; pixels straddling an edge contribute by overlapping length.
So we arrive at 120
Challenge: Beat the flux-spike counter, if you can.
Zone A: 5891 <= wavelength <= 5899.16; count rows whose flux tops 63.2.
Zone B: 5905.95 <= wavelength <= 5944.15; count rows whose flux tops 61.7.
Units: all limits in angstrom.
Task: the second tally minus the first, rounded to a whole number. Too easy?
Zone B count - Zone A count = 10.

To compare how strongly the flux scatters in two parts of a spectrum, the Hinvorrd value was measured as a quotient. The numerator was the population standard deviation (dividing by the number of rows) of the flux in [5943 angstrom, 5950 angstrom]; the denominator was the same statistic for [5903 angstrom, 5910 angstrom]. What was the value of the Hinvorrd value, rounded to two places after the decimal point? 0.59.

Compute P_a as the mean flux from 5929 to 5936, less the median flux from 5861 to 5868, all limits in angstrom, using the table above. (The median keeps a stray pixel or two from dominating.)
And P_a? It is -1.3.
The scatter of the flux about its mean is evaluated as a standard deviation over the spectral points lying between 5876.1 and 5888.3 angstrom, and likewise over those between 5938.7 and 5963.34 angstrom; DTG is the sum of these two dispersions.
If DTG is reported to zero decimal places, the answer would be 10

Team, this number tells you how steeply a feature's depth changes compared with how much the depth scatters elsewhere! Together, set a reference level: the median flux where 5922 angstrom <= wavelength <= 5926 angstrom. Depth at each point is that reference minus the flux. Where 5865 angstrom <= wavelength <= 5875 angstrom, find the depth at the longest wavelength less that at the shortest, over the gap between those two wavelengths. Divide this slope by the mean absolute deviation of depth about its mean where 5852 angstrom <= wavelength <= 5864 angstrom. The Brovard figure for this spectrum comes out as -0.21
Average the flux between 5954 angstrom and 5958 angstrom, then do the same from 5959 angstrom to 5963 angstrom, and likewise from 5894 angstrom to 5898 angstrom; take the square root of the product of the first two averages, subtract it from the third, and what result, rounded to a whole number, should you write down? -4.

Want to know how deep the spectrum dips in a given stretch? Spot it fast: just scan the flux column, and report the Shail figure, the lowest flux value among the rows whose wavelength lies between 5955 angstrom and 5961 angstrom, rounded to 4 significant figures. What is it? 50.76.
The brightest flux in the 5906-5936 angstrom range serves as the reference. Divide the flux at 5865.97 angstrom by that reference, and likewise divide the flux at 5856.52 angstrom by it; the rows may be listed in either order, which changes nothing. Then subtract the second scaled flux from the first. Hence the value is -0.05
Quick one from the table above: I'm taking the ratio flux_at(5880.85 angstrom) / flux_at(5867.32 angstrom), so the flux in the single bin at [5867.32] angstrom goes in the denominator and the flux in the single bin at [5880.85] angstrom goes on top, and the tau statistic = 1.08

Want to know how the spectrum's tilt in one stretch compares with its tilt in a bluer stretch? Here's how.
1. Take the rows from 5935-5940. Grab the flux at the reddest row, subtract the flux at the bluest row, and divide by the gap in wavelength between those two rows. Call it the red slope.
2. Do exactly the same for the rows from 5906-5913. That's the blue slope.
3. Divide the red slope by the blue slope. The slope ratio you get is 2.1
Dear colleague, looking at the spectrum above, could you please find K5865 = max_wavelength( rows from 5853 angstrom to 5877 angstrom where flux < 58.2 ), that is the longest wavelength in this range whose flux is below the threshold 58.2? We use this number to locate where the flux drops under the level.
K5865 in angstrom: 5876.78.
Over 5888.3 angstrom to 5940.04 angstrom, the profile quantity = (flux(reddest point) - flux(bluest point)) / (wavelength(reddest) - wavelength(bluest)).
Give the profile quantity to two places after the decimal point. -0.40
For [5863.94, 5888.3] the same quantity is -0.37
